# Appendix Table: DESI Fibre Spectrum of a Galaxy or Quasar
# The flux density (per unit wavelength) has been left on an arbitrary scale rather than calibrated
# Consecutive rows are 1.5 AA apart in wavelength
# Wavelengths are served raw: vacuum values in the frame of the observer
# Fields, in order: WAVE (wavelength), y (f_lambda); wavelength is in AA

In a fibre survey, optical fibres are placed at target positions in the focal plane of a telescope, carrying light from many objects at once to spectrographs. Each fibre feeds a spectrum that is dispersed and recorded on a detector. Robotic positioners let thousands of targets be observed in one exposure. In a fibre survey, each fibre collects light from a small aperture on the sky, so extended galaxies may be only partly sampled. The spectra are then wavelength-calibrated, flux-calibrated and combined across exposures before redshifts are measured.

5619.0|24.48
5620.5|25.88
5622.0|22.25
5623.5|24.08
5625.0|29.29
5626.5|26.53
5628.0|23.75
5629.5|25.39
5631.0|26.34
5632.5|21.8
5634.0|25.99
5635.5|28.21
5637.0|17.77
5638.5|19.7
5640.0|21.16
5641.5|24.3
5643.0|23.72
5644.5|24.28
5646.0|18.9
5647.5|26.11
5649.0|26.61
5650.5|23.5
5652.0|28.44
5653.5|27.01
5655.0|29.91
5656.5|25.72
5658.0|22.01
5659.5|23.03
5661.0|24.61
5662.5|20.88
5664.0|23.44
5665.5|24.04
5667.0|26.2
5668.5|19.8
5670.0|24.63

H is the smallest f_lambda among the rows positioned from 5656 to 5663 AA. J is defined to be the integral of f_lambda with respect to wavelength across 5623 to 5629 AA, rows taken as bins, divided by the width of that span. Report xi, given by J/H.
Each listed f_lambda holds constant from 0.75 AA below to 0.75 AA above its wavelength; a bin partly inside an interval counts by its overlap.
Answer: 1.24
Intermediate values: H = 20.88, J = 26.0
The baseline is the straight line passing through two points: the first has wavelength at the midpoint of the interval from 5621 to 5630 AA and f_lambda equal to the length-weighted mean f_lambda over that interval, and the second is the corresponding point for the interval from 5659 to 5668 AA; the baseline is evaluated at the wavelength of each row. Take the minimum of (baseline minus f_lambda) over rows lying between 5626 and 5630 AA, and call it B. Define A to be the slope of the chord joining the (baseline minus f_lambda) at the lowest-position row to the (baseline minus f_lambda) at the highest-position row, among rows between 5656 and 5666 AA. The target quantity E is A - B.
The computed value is 1.5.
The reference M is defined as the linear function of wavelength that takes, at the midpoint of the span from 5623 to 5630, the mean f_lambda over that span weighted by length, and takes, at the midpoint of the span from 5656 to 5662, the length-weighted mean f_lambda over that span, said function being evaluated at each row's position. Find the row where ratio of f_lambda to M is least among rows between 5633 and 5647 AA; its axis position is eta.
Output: 5637.0 AA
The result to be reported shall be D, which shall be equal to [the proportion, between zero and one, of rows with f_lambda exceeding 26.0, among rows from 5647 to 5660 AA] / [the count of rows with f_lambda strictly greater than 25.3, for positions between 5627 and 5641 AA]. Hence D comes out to 0.14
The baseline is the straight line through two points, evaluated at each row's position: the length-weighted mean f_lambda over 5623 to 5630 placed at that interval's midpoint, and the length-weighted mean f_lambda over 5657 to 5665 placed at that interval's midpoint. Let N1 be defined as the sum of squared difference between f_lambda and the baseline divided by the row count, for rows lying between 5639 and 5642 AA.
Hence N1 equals 6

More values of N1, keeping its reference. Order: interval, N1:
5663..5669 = 6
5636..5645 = 15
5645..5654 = 12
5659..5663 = 2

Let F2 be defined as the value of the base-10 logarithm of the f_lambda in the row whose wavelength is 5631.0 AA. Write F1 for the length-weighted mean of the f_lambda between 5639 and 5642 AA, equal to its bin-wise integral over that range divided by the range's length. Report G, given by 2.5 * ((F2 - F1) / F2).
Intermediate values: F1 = 22.3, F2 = 1.42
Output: -37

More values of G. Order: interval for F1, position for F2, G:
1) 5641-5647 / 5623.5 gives -39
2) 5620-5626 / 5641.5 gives -43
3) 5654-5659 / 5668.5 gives -47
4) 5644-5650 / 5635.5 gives -39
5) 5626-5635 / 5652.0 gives -41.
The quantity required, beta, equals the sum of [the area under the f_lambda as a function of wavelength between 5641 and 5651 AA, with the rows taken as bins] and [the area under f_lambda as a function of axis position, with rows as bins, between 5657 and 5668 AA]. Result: 497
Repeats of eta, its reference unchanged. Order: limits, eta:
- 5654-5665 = 5662.5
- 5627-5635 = 5632.5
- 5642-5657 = 5646.0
